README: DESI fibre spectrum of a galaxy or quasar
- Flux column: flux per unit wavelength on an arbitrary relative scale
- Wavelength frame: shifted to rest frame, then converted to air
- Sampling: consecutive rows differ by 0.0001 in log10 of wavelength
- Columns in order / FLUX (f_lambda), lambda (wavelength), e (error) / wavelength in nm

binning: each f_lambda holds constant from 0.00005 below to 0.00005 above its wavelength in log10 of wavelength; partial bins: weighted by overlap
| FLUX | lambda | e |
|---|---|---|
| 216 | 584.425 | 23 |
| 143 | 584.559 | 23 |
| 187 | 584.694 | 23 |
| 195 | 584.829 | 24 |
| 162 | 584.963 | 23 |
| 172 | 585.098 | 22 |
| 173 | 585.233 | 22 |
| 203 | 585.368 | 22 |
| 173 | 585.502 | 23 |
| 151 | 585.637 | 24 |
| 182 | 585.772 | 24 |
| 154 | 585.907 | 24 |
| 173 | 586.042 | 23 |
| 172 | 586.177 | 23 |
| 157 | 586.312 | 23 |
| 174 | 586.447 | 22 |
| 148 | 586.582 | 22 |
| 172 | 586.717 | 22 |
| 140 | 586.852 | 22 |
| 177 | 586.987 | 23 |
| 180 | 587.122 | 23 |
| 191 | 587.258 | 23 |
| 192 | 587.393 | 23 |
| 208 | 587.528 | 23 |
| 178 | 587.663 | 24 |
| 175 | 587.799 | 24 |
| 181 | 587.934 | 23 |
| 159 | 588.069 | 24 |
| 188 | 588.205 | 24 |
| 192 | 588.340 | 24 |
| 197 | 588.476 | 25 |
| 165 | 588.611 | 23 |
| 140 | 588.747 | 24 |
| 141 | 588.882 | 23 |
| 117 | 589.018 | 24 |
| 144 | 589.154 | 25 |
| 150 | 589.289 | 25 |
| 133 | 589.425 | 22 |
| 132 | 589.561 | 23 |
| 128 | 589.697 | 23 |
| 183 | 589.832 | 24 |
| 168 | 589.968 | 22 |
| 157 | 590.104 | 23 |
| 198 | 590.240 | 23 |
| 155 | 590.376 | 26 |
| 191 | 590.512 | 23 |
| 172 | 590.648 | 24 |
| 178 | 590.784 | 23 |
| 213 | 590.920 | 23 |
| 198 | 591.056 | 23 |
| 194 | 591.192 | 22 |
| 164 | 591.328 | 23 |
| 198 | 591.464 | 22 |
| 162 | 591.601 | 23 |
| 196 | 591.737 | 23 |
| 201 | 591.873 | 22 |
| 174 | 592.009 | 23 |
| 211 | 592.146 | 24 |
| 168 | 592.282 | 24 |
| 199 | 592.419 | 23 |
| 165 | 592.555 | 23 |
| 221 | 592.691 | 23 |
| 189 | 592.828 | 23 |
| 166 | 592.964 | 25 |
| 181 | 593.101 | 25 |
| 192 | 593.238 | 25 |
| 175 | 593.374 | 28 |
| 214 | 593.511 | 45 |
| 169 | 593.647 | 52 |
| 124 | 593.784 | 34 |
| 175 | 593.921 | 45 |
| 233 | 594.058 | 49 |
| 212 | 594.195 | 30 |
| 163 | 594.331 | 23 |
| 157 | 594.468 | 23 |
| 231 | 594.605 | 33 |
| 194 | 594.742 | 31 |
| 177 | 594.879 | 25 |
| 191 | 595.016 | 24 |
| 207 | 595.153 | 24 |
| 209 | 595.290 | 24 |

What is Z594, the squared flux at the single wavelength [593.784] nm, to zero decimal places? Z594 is 15376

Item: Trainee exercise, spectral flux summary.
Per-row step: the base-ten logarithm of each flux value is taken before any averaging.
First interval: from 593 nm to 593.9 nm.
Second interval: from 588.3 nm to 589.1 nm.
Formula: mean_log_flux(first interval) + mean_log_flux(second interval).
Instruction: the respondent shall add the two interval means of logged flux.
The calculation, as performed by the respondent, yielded 4.43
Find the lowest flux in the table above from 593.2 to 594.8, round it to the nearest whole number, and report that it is 124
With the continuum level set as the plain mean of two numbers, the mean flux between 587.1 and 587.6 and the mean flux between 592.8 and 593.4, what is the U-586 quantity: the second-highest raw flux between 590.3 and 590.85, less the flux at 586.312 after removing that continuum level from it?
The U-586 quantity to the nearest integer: 208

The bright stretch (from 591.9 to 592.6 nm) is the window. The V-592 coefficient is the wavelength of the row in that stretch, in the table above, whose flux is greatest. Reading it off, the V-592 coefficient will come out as 592.146 nm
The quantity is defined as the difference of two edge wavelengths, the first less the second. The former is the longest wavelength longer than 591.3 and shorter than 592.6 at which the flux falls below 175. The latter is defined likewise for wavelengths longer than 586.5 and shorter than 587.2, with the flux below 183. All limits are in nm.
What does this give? 5.43 nm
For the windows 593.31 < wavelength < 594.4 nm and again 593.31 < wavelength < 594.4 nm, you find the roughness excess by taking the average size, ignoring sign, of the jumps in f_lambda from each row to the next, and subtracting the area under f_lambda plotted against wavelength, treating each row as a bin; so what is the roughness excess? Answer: -156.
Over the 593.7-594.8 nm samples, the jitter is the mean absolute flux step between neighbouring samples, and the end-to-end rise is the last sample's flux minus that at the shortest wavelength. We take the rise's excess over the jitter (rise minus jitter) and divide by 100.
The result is 0.3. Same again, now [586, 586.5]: -0.1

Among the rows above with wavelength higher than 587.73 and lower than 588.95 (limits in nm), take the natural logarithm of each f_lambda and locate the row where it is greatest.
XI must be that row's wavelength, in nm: 588.476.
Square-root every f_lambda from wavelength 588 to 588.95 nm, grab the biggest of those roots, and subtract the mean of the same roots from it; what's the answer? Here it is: 1.1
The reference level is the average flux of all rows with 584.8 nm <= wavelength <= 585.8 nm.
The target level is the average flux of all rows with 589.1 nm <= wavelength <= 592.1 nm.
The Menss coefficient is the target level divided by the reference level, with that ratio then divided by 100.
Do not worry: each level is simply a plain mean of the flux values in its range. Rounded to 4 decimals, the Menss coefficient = 0.0098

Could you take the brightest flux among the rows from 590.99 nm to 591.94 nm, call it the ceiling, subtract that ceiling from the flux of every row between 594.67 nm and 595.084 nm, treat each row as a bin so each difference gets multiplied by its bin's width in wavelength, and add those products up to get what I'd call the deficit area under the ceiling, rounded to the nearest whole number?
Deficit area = -6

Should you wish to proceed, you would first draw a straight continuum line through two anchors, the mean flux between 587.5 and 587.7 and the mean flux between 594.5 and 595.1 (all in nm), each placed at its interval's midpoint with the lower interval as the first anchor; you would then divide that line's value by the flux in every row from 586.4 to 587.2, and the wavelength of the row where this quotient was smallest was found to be 587.122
